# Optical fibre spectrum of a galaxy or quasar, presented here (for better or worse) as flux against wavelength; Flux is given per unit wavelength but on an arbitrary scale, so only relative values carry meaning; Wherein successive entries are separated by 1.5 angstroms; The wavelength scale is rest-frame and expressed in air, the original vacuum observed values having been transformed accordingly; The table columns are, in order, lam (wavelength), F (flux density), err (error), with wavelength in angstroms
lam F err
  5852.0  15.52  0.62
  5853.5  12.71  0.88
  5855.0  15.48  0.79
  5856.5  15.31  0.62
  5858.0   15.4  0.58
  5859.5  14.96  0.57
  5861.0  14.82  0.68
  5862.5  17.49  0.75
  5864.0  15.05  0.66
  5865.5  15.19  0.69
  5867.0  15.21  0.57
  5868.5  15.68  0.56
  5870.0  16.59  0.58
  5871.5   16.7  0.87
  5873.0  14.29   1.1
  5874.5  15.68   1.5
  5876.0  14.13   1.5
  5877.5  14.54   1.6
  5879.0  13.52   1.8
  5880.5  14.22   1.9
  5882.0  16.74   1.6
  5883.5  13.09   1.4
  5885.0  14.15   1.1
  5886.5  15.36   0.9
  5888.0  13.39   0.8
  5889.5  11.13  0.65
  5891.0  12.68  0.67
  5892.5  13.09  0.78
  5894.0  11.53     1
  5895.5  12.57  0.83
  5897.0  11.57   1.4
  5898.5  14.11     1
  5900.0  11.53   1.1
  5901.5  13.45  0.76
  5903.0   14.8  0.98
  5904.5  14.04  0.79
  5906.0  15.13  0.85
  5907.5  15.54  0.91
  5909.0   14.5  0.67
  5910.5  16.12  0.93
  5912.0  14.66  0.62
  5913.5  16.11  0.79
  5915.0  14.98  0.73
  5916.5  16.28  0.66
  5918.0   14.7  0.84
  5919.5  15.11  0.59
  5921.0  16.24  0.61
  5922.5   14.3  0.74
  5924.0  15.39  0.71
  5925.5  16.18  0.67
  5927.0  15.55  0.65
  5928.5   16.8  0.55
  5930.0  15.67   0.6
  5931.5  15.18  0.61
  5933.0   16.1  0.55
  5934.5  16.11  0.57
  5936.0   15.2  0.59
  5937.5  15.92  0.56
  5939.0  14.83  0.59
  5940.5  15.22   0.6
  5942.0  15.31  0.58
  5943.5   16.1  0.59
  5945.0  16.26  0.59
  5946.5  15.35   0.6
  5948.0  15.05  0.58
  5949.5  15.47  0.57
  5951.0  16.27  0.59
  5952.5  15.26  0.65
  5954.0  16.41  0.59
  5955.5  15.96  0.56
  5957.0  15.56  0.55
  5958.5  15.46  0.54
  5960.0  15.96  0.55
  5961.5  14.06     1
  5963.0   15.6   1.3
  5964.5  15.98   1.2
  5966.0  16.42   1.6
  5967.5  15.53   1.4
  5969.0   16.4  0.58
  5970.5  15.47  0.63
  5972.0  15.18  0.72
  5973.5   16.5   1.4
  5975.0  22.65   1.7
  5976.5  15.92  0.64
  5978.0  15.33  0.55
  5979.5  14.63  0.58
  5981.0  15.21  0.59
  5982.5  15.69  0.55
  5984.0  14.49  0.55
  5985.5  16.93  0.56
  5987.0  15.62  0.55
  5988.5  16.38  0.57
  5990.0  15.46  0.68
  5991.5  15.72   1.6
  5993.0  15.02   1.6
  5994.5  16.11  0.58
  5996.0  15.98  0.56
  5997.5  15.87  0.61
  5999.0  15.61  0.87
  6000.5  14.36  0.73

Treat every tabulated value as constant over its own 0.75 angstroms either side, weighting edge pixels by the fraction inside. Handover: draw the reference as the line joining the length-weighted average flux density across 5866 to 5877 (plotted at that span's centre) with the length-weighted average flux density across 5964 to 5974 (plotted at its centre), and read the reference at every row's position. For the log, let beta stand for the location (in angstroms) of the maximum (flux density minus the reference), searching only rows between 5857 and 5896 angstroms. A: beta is 5862.5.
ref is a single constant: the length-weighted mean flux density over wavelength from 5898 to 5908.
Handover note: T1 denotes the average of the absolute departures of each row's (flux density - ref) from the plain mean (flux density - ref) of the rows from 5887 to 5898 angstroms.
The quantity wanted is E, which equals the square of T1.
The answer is 0.56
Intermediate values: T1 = 0.75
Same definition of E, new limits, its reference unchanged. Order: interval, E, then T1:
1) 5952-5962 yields 0.26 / 0.51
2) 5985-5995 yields 0.25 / 0.50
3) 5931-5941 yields 0.21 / 0.46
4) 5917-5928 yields 0.31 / 0.56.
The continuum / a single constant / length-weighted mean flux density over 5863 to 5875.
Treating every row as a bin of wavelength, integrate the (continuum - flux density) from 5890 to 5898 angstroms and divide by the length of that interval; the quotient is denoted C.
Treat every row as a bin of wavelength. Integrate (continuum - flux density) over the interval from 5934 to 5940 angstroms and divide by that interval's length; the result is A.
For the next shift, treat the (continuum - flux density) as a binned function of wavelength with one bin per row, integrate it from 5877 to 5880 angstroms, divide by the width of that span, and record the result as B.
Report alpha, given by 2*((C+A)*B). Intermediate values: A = 0.1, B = 1.58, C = 3.3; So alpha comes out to 10.7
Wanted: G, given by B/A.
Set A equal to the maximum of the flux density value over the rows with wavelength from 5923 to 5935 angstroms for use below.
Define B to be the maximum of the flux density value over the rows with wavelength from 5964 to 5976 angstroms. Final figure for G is 1.35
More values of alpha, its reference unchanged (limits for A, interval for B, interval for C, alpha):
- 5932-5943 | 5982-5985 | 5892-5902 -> 2.5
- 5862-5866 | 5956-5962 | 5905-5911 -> 0.0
